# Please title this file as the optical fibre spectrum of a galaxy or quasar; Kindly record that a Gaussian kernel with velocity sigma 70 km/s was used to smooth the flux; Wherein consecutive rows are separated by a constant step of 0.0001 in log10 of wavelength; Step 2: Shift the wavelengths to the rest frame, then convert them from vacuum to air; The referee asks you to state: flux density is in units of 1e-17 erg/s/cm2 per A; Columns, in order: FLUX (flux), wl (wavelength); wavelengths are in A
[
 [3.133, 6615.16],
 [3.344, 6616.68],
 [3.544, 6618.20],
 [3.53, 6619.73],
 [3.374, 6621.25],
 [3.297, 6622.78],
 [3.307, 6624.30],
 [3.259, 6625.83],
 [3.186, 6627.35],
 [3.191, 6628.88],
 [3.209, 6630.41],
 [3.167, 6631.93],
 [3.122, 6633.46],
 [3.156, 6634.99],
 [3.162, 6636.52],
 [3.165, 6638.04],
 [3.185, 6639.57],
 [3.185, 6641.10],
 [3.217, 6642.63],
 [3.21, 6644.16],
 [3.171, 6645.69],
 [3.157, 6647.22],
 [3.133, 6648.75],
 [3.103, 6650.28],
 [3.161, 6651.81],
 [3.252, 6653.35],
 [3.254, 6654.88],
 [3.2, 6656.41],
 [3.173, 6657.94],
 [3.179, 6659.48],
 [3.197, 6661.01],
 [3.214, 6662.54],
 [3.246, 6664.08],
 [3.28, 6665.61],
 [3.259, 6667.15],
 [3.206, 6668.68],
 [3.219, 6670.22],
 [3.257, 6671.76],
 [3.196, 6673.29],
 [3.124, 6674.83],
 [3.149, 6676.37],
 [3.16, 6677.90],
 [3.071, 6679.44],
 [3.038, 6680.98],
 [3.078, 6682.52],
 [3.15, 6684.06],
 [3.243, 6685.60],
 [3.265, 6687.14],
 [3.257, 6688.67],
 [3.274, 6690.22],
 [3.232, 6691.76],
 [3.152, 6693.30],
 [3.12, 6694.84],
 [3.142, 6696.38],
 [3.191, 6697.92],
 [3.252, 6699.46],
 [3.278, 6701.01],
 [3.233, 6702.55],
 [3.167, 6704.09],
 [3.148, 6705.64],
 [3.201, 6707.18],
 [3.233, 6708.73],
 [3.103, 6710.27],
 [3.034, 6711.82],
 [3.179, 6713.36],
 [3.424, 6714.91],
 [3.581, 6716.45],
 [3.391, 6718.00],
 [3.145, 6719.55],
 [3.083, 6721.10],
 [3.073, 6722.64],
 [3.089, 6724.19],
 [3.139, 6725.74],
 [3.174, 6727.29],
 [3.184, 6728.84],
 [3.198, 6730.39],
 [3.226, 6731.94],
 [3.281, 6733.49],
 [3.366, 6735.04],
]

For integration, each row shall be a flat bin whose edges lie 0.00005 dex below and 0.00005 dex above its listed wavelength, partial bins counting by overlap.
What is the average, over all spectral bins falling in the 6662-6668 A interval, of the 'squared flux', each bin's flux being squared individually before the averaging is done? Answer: 10.6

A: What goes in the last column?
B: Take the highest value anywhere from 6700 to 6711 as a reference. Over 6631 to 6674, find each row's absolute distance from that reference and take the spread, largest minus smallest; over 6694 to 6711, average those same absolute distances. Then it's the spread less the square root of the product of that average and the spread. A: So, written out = 0.048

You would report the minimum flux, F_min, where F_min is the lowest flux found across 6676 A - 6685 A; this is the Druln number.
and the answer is 3.038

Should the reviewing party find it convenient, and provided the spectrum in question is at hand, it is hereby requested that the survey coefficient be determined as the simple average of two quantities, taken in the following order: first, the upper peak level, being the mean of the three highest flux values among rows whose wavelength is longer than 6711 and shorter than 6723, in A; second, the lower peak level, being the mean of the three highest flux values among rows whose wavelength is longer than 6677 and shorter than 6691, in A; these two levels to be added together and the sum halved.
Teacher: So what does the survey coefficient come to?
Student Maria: 3.37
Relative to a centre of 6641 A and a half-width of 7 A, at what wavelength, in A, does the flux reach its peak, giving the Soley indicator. 6642.63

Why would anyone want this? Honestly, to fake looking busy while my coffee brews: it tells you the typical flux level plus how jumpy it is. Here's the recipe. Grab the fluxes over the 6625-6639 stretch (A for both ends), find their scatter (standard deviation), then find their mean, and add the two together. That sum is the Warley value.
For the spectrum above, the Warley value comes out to 3.22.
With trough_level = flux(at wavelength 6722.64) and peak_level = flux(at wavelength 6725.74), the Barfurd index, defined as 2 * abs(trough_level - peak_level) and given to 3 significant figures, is 0.132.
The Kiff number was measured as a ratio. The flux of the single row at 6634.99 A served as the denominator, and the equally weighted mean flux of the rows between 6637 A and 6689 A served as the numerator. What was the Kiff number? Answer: 1.01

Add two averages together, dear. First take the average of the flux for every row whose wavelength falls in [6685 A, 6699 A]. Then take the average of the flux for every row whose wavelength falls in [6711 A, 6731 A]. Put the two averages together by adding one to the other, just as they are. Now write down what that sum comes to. 6.42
